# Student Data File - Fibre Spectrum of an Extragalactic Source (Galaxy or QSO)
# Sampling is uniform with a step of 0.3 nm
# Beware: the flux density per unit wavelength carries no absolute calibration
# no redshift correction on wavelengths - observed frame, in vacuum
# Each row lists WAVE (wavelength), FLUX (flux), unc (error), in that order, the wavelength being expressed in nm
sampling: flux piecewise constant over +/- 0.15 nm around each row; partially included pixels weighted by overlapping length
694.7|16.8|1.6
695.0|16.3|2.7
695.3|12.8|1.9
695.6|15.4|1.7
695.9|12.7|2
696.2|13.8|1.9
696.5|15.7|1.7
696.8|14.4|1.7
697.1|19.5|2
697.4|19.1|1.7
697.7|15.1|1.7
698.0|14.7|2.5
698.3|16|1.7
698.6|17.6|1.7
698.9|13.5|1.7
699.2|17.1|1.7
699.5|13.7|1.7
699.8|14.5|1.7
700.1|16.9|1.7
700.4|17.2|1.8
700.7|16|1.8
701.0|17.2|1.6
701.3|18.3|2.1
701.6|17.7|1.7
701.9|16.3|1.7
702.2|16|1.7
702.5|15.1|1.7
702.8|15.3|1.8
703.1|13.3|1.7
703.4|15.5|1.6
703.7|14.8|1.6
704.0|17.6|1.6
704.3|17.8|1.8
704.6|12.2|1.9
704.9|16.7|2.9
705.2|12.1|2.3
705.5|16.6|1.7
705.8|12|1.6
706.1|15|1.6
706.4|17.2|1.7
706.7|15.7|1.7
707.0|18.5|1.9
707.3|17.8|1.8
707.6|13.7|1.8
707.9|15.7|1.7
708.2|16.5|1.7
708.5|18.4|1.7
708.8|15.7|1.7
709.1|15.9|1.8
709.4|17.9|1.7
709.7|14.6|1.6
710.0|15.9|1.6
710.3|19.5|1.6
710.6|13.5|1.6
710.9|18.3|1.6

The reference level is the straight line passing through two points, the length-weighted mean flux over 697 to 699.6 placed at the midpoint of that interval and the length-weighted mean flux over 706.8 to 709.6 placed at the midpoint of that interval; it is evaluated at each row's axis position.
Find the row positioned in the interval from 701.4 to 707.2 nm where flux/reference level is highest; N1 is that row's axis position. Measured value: 707.0 nm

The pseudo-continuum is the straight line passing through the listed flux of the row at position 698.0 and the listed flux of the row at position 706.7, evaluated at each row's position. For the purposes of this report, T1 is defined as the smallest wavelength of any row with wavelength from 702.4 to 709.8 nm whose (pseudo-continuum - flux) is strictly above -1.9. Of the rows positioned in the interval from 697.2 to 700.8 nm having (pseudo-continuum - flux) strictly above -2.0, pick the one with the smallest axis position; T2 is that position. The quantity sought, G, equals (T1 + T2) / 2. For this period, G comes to 700.10 nm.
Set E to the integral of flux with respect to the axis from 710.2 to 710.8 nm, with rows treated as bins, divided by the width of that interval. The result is 16.4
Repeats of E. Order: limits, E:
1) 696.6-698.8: 16.5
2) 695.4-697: 14.5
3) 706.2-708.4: 16.5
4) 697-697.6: 18.9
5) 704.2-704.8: 14.9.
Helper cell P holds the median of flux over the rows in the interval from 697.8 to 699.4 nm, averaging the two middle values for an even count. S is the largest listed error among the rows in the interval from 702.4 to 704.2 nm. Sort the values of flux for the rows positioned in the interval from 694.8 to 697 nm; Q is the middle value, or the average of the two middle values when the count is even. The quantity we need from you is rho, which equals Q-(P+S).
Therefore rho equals -3.4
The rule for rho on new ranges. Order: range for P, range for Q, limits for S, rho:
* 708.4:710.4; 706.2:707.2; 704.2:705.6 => -1.6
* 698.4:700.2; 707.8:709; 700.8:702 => -1.7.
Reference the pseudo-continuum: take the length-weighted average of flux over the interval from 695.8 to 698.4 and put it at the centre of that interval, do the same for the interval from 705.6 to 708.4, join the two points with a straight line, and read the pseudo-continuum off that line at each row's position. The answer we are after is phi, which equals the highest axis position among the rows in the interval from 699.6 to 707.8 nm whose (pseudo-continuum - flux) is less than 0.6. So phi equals 707.3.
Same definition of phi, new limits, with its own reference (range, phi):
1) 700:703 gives 702.8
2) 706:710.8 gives 710.3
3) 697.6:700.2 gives 700.1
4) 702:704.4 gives 704.3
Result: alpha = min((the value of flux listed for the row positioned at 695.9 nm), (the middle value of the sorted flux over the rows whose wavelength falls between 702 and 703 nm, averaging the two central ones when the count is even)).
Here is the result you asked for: 12.7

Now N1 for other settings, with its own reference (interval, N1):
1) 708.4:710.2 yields 708.5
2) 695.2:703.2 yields 697.1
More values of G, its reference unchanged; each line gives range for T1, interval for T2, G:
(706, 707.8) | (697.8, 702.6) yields 702.05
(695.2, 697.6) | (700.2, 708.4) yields 698.00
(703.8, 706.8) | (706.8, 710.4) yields 706.10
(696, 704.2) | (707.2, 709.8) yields 701.90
